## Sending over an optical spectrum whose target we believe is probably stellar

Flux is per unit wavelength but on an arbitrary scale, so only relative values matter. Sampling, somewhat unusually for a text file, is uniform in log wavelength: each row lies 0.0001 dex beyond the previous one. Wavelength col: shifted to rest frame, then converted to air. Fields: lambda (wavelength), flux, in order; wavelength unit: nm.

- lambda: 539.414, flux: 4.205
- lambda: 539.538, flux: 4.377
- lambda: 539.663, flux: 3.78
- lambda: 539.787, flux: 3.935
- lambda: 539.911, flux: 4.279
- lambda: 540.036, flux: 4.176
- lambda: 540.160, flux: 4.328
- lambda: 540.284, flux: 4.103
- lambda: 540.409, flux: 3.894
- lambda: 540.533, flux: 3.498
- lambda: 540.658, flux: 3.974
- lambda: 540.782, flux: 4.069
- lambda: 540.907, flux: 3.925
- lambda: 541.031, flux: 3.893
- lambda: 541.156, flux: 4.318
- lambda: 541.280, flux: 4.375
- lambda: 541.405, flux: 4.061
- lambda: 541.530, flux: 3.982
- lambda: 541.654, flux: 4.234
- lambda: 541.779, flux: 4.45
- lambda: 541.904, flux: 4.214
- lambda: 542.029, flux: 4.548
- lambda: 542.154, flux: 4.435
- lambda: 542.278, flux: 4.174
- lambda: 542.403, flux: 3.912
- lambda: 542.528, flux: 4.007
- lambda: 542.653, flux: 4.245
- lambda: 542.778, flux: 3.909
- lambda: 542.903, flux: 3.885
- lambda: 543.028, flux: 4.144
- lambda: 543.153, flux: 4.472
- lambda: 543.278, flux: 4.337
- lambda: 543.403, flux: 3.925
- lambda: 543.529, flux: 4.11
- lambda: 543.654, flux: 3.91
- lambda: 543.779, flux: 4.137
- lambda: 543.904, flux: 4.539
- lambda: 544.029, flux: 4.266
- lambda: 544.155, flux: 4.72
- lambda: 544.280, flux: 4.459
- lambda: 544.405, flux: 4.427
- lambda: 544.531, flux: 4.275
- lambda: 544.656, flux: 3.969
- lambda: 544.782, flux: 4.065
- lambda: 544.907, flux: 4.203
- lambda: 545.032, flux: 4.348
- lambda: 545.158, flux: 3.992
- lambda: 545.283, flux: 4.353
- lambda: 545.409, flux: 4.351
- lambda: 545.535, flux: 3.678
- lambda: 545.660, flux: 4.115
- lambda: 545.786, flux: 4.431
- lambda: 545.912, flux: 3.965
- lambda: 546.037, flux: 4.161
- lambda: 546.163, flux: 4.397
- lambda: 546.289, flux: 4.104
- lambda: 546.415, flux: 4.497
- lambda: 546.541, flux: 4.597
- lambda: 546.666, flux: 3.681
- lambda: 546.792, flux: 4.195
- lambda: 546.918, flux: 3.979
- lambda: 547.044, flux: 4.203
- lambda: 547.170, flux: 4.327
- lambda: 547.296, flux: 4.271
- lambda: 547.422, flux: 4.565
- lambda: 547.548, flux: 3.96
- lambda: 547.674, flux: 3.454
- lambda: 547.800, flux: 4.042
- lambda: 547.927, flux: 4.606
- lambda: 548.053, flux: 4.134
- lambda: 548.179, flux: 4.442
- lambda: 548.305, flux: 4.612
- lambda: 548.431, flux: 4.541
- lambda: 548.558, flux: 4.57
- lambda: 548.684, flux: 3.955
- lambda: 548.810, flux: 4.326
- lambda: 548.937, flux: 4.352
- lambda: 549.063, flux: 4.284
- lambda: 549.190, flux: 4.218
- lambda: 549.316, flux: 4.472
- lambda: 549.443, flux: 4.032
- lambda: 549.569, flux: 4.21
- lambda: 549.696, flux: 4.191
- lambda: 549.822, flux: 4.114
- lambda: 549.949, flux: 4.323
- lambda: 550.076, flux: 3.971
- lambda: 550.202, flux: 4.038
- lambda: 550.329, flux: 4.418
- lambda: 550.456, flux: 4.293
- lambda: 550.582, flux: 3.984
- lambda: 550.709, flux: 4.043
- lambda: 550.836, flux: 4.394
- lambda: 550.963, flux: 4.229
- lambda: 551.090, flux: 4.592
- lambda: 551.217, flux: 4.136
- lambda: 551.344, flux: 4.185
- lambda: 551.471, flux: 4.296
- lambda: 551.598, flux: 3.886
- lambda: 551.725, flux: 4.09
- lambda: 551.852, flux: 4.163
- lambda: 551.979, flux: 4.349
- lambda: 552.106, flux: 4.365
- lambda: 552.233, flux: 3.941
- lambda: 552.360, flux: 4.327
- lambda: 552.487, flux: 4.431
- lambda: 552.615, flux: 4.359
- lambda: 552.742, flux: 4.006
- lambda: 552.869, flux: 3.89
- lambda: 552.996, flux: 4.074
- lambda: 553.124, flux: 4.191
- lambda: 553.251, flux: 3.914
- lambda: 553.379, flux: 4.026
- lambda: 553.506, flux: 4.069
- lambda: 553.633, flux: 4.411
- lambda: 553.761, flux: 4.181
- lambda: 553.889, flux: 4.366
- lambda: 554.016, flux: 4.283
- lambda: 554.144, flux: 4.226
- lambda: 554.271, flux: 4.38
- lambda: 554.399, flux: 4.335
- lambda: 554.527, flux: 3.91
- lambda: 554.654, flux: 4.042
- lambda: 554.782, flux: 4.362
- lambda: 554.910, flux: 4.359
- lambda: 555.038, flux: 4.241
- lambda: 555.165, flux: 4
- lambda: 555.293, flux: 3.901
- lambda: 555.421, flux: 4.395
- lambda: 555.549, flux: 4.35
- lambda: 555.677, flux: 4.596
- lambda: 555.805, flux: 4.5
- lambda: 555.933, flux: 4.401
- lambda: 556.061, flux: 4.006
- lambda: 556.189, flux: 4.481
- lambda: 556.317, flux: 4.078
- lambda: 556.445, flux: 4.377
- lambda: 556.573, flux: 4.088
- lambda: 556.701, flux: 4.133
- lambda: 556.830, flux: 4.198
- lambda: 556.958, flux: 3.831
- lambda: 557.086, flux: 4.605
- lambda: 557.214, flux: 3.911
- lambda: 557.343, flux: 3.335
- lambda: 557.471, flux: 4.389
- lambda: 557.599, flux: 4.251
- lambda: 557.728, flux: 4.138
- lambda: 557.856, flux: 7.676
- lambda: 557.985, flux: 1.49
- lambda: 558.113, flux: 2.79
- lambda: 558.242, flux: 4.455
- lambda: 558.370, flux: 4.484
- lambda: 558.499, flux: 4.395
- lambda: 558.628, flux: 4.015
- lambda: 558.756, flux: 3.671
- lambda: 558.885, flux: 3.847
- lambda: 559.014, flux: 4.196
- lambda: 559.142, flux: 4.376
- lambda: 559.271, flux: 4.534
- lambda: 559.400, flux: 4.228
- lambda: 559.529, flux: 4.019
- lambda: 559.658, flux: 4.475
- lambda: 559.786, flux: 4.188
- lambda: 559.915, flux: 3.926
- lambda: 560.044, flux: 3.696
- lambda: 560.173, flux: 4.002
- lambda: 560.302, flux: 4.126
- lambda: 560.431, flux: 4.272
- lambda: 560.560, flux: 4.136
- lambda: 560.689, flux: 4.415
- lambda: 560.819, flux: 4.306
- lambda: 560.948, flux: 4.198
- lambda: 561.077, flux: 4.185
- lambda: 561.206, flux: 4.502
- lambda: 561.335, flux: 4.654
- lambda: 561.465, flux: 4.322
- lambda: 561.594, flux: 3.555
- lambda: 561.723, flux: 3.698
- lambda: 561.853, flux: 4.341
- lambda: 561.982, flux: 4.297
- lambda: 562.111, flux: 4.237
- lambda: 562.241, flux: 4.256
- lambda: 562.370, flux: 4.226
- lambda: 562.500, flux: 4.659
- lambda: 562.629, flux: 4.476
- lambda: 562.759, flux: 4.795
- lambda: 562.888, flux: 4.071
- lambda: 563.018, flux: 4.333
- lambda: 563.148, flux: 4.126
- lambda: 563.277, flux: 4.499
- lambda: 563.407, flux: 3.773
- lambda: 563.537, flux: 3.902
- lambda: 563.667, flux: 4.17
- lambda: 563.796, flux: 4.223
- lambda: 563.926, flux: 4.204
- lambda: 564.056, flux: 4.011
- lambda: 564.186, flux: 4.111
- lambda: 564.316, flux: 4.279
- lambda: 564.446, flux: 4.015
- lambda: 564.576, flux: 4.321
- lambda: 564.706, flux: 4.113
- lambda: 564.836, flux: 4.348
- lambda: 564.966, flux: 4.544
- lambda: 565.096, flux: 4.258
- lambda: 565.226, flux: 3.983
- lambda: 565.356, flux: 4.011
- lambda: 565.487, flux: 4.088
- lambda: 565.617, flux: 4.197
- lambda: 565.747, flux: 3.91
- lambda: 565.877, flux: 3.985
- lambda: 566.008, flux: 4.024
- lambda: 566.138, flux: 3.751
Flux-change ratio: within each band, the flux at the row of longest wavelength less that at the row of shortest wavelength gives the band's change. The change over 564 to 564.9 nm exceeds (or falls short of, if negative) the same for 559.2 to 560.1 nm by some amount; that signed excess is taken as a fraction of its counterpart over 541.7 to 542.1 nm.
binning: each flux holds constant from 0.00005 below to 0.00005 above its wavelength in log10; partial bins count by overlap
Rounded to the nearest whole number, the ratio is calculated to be 12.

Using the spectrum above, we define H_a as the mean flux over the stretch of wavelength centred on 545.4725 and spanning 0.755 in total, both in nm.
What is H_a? 4.15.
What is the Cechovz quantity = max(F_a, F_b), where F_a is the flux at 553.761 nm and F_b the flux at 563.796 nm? 4.22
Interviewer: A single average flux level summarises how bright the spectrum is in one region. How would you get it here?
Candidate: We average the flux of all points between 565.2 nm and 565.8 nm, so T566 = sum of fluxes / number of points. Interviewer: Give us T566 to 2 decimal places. 4.04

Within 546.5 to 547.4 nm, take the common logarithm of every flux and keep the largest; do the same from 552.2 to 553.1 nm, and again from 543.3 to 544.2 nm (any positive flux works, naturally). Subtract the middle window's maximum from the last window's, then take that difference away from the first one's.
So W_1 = 0.64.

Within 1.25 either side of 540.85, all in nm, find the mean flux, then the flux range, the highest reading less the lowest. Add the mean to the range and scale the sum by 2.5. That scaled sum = 12.88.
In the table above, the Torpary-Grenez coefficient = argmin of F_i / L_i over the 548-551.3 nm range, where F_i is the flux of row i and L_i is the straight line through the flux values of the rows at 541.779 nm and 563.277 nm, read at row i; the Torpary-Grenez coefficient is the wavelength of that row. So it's 548.684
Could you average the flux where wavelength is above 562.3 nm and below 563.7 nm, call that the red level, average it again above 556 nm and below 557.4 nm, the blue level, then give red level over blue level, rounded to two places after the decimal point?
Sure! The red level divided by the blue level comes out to 1.04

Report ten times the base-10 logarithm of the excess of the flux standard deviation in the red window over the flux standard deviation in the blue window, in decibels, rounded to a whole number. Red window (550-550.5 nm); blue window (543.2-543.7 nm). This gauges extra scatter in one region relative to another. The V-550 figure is -20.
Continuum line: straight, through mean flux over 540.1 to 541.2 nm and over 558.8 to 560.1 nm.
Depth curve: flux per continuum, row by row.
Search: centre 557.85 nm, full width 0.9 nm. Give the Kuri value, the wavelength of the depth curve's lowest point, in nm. 557.985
